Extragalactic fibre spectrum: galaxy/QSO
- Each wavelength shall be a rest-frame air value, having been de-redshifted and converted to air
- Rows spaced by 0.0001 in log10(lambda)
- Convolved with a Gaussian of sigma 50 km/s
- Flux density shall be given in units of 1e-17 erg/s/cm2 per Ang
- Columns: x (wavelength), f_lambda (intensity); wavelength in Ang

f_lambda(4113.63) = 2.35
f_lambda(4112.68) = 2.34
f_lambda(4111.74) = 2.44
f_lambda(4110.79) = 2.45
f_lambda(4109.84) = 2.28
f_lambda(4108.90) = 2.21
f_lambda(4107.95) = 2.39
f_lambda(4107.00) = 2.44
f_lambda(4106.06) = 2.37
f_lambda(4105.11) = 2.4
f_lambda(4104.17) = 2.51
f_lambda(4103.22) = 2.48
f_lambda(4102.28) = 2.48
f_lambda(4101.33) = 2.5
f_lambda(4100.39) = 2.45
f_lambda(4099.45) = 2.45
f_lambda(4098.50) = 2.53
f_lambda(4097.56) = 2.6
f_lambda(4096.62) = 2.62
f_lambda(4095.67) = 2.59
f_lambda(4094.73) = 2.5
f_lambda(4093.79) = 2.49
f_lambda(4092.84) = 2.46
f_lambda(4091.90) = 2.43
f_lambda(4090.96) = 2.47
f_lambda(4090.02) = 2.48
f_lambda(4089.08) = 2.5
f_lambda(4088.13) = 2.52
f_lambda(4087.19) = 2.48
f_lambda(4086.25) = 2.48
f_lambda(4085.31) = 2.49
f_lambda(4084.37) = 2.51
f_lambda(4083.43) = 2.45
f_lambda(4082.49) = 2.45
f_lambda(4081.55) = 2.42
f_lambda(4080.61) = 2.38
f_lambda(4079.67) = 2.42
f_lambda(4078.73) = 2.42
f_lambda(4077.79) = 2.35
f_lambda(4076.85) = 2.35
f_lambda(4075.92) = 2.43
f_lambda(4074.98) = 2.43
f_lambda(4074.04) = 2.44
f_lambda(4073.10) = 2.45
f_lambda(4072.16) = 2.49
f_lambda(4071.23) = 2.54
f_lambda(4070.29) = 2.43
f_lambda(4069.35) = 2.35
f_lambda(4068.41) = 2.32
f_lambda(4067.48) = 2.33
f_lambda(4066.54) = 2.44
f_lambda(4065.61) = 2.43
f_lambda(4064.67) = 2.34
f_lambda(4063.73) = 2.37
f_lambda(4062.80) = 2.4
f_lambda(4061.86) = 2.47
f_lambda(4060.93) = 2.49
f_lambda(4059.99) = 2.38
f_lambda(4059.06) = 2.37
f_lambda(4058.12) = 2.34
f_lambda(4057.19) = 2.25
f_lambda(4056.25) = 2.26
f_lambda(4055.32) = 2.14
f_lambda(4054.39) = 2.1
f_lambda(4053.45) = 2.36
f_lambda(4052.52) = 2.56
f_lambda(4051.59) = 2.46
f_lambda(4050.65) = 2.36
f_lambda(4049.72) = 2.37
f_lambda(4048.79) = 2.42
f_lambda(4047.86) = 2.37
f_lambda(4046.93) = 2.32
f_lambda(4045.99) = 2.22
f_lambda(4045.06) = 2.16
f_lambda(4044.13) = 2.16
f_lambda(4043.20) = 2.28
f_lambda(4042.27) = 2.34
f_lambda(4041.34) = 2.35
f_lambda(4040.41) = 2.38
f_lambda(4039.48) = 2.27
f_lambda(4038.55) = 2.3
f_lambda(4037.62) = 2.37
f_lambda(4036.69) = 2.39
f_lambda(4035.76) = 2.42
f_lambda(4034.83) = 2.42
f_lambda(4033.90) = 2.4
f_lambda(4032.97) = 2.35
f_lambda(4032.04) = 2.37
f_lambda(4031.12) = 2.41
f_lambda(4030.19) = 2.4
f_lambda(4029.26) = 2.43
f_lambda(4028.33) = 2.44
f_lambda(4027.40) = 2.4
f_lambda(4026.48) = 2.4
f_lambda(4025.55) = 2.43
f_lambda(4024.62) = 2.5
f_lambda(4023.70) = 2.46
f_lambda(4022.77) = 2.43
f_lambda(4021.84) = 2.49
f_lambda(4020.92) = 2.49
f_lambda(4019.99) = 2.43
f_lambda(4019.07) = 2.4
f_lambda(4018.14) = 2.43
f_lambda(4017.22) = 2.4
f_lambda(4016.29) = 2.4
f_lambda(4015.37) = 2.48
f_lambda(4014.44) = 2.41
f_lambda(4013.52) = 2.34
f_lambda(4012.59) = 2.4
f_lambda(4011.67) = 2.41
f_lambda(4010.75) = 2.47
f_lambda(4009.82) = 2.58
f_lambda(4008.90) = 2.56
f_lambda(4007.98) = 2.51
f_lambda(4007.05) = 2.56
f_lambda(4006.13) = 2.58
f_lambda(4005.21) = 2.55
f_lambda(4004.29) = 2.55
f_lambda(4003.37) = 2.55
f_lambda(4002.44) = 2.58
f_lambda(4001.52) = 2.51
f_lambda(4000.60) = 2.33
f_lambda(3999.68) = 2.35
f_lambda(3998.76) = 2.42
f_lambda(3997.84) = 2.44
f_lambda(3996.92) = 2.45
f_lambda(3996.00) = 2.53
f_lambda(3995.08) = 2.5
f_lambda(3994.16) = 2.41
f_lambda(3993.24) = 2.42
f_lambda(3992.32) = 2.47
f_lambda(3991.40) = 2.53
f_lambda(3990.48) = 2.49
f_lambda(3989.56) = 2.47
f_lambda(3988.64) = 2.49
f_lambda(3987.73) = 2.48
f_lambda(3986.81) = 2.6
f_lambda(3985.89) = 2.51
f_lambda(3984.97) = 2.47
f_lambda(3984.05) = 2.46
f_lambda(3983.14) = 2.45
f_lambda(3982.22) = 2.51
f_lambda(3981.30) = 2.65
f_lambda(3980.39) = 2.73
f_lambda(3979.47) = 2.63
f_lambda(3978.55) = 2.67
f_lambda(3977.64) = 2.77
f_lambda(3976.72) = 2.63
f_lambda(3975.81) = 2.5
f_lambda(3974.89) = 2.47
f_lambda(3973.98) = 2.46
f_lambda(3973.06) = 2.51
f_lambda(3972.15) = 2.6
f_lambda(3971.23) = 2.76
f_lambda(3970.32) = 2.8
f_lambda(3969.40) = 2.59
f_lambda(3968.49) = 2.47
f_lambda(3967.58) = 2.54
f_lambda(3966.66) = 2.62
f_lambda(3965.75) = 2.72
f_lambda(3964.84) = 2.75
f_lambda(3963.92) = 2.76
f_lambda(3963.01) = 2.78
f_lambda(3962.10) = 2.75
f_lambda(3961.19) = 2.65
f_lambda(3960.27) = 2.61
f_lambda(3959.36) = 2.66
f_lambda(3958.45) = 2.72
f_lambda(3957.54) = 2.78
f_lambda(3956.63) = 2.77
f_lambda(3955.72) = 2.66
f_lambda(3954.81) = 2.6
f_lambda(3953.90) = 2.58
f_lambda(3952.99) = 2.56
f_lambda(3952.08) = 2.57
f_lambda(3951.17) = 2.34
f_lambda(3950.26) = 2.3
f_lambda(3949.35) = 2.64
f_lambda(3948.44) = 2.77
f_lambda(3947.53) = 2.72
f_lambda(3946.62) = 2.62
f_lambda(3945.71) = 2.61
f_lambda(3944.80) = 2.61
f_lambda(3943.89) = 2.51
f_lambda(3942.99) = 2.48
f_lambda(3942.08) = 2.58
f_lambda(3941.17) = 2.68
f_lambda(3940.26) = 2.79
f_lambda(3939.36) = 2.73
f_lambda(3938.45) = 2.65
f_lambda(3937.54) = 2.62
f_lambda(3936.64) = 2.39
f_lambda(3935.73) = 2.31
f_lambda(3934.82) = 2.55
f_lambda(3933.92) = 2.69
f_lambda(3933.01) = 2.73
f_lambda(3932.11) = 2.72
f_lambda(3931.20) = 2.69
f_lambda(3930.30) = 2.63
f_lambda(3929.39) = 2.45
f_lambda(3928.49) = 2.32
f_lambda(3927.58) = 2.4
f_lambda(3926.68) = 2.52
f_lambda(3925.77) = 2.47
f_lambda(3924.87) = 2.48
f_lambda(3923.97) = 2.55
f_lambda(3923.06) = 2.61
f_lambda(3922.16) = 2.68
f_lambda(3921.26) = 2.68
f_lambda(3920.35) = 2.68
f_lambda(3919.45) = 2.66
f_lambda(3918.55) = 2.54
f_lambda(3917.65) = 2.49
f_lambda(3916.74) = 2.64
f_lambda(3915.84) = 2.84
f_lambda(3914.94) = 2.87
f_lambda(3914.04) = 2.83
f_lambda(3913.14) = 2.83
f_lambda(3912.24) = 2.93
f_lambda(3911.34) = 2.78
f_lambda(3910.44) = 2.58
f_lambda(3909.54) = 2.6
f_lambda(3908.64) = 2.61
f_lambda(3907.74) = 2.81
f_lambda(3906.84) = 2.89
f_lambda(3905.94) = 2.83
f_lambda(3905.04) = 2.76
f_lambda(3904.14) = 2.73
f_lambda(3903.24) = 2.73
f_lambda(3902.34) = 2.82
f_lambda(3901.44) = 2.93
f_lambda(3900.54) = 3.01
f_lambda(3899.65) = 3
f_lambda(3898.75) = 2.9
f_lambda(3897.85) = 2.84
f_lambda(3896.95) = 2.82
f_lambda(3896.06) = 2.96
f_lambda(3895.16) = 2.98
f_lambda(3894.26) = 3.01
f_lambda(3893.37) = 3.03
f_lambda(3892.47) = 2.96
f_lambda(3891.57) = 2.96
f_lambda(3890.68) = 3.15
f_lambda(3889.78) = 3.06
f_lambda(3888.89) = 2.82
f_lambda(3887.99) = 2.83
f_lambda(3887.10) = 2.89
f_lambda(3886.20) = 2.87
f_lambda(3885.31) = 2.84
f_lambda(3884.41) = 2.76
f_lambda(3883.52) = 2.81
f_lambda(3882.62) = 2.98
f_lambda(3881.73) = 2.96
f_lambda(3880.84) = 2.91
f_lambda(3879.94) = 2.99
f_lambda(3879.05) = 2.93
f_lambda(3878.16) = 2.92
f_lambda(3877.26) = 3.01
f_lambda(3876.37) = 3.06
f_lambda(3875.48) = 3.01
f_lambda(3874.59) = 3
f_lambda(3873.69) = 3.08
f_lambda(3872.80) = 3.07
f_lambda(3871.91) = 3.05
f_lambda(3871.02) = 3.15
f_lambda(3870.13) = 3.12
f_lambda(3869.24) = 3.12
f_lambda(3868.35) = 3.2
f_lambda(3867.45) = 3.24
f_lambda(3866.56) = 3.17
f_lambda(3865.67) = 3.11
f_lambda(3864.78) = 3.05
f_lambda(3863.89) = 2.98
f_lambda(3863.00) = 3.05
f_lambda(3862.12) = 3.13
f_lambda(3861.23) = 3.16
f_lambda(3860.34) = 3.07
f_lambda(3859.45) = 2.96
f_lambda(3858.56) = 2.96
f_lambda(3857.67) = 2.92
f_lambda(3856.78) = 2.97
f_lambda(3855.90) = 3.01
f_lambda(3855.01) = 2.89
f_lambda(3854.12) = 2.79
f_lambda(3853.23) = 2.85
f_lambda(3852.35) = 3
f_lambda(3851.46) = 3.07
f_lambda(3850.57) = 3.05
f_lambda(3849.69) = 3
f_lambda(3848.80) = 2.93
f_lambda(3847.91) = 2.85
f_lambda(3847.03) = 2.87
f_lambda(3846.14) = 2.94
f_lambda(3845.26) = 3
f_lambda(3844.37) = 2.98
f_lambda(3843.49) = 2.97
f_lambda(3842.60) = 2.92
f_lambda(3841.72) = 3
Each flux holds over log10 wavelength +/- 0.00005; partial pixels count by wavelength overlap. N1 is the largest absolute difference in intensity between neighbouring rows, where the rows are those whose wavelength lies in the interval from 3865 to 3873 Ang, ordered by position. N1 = 0.100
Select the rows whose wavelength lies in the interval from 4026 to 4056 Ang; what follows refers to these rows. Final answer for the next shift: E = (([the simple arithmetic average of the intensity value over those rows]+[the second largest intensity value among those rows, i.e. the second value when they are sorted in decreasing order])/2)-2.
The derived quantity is 0.40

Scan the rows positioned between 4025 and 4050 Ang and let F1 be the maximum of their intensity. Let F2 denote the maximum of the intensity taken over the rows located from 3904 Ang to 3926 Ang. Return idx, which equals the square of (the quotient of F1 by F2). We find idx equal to 0.69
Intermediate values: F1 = 2.44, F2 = 2.93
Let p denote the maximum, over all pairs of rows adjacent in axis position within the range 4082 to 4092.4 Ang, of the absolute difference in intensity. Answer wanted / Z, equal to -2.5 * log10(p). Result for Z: 3.1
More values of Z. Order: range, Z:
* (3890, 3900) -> 1.8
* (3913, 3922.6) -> 1.7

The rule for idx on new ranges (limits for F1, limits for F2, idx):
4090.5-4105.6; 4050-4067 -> 1.05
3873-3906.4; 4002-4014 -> 1.49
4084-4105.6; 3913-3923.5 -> 0.83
